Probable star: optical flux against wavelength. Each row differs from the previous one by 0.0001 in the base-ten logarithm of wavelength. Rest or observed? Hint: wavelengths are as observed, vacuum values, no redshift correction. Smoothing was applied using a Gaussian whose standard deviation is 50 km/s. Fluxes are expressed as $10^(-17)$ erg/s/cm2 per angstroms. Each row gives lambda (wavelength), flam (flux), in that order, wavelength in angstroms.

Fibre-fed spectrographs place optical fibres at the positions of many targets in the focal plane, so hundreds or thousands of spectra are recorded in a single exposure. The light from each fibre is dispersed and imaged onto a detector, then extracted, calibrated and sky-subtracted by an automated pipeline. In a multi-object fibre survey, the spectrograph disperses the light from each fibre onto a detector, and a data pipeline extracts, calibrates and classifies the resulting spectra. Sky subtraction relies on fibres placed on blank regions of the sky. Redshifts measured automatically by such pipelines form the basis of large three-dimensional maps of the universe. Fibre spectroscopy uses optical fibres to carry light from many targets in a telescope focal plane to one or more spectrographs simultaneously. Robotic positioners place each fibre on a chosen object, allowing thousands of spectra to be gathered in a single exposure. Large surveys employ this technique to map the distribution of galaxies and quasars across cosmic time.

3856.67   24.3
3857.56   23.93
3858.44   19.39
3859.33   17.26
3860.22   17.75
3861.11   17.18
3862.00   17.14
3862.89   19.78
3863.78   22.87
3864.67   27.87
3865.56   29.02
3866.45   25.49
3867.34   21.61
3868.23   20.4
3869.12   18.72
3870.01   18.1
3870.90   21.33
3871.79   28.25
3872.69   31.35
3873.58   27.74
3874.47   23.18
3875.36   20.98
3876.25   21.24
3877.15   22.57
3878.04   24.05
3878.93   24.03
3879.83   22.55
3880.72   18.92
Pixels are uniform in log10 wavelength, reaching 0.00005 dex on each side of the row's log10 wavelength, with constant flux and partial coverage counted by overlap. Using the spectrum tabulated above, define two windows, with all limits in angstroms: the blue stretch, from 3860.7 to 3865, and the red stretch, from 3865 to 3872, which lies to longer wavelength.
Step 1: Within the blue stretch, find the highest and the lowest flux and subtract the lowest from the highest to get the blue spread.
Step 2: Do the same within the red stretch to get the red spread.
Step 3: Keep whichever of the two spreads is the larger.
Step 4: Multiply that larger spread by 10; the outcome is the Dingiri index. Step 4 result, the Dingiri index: 109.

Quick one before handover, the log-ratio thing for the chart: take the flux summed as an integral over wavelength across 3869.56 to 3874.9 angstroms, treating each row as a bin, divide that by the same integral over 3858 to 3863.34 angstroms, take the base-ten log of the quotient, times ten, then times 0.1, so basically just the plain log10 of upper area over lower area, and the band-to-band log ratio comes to 0.14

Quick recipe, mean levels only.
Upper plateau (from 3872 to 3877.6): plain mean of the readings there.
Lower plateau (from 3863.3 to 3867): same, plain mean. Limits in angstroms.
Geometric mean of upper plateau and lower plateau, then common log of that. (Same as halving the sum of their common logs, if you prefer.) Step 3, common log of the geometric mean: 1.40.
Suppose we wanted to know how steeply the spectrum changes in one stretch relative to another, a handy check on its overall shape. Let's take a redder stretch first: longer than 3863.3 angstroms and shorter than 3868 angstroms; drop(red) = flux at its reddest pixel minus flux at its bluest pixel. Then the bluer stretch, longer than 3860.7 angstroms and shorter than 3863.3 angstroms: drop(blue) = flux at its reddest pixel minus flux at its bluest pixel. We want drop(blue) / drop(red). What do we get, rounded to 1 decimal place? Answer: -2.1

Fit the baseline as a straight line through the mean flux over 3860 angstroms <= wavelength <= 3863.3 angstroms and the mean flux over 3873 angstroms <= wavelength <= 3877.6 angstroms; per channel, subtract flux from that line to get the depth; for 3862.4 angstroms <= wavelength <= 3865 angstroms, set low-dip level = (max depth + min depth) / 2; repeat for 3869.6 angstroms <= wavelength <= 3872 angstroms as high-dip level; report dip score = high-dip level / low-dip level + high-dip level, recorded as -1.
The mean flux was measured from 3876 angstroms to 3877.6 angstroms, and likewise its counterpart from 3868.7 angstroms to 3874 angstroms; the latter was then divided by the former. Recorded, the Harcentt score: 1.1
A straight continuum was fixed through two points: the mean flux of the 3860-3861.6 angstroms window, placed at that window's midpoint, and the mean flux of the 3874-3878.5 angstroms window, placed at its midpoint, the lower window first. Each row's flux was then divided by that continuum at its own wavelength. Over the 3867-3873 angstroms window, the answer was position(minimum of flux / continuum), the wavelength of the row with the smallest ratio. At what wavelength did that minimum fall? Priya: 3870.01 angstroms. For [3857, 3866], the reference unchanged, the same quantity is 3862.00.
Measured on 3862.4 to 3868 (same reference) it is 3862.89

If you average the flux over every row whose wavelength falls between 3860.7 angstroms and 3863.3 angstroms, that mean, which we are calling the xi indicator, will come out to 18.0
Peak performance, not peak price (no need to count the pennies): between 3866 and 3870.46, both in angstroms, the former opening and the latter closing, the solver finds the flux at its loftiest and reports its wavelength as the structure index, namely 3866.45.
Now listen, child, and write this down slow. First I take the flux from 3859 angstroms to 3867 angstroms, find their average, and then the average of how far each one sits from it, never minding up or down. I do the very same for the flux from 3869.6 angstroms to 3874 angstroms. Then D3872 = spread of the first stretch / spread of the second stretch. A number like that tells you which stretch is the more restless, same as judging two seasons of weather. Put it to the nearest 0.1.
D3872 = 0.9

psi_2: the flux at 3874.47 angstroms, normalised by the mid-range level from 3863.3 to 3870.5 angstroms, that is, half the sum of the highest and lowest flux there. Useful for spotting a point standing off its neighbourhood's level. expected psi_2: 0.98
